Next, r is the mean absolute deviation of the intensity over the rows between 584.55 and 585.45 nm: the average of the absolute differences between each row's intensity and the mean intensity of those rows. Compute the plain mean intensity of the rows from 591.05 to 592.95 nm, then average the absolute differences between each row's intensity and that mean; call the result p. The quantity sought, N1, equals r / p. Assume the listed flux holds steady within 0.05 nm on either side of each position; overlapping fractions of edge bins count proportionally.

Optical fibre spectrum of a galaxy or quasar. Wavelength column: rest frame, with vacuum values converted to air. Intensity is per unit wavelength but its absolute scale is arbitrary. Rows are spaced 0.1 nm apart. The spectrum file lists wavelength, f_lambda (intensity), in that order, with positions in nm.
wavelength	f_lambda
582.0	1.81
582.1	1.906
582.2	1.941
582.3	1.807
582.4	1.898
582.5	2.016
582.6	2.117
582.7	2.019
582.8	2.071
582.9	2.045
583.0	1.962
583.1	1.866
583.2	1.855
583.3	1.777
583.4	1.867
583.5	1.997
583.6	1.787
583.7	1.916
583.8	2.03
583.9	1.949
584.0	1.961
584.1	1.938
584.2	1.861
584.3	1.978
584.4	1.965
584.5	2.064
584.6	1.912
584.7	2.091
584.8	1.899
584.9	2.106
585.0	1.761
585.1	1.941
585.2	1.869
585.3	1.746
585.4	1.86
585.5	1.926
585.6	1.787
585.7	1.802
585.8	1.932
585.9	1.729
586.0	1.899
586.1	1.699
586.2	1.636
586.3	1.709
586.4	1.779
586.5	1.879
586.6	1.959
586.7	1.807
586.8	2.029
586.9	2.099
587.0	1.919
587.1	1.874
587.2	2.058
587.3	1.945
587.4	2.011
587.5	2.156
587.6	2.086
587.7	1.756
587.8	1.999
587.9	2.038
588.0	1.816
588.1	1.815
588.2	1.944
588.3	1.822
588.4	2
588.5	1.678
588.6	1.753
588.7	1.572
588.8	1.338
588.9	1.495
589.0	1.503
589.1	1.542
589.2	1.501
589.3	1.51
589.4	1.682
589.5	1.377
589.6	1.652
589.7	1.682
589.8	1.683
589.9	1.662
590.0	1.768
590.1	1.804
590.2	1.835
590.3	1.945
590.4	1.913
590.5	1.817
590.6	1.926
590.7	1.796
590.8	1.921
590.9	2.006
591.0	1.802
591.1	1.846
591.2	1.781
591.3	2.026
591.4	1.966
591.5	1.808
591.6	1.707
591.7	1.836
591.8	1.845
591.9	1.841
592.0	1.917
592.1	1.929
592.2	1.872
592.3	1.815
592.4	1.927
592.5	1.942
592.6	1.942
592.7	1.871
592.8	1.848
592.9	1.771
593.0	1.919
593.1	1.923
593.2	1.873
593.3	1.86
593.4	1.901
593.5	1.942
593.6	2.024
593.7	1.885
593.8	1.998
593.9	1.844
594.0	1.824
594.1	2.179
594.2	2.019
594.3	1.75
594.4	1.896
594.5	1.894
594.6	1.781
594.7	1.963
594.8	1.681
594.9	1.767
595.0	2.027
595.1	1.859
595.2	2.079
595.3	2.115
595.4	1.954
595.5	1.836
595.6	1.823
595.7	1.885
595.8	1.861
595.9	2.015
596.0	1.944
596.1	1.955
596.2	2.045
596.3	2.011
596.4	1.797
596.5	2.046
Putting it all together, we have 1.5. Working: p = 0.06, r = 0.092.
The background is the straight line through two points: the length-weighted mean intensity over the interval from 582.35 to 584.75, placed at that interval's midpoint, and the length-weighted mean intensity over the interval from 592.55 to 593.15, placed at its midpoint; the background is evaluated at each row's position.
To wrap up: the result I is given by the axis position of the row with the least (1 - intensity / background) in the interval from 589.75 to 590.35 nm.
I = 590.3 nm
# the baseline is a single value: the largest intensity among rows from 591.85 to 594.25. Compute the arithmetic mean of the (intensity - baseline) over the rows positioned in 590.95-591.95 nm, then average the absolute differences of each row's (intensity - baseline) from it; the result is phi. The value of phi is 0.060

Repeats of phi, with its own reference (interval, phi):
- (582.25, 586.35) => 0.096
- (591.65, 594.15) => 0.058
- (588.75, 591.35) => 0.158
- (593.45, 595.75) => 0.101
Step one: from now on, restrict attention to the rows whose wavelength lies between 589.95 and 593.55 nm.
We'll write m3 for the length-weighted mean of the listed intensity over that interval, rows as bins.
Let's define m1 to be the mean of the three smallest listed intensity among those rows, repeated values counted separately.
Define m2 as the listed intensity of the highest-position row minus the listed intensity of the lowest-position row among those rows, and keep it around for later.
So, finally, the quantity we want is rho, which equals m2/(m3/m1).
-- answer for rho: 0.16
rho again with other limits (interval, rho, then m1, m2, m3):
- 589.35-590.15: 0.11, 1.56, 0.12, 1.66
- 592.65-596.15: 0.08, 1.73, 0.08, 1.91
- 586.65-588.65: -0.05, 1.73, -0.05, 1.93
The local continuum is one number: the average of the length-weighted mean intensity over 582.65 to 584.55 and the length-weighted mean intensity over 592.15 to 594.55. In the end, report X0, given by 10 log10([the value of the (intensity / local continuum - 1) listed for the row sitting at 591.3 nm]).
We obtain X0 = -13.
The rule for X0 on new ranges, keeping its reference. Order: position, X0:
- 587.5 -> -9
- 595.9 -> -13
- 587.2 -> -12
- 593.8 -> -14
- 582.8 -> -11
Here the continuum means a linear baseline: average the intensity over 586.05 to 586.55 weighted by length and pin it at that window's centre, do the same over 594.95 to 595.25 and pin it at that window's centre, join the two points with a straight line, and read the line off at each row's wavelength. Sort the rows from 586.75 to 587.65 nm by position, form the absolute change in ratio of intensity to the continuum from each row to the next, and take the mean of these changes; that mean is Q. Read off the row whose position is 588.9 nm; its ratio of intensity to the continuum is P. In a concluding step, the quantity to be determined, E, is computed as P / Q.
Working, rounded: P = 0.82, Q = 0.062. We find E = 13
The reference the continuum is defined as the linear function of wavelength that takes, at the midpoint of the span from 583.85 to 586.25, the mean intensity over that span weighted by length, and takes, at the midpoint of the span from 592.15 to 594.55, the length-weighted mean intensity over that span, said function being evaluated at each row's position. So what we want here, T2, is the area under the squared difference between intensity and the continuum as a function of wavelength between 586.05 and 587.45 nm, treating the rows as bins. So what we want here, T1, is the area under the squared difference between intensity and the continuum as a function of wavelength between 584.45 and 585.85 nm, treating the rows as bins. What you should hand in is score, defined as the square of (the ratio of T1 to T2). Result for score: 0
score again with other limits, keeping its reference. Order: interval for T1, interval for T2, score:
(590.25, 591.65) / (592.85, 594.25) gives 1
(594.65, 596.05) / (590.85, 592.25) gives 3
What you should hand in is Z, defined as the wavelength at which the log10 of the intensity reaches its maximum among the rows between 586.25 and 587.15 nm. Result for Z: 586.9 nm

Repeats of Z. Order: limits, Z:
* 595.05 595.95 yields 595.3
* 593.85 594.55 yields 594.1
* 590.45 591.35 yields 591.3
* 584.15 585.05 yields 584.9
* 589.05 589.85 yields 589.8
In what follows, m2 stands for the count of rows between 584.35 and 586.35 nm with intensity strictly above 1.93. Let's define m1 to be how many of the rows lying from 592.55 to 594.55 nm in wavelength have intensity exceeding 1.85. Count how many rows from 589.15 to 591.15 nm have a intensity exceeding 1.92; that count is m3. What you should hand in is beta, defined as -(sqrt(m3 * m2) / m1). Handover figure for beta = -0.33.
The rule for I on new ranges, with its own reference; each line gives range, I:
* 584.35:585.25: 584.9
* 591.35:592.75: 591.4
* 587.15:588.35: 587.5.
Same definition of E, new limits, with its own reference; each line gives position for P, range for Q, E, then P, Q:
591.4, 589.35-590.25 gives 19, 1.04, 0.054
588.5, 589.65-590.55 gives 32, 0.93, 0.029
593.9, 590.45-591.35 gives 14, 0.94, 0.067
